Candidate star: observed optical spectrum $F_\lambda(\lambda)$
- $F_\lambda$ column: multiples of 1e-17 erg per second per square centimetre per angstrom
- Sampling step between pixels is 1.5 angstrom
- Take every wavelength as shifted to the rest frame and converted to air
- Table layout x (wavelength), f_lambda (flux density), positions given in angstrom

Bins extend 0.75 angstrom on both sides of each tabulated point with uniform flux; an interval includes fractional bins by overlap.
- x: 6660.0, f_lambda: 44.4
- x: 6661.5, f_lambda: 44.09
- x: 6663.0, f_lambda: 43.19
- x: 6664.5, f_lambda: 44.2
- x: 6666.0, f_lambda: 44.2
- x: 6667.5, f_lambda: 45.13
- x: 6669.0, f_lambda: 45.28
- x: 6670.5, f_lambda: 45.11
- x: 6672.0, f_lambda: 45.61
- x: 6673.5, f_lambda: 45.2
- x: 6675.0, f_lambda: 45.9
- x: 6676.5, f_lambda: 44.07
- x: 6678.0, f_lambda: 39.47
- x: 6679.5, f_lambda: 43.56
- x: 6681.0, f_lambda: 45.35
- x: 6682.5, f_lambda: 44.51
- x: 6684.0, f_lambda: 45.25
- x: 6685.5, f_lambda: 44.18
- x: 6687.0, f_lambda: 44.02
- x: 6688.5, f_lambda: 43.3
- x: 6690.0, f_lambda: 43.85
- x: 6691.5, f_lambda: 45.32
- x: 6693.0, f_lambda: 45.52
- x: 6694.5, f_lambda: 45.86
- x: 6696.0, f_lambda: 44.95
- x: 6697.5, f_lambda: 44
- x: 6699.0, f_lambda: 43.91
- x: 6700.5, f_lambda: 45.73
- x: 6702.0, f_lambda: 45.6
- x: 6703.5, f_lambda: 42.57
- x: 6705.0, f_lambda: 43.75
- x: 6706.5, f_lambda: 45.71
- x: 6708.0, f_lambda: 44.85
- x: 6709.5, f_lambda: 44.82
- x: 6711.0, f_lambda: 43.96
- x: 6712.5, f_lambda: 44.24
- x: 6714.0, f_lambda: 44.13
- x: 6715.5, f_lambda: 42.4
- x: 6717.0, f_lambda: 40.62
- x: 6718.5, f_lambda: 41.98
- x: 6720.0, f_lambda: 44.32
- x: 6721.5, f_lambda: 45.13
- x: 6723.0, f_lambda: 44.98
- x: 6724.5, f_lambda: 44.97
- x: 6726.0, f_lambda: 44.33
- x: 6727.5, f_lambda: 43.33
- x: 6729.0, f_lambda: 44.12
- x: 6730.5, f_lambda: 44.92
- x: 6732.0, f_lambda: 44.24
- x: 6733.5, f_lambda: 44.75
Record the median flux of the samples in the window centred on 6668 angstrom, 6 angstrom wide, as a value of 45.1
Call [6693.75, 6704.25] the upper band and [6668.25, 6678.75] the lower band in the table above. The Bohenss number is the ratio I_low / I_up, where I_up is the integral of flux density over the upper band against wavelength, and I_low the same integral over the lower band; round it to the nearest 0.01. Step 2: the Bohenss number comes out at 0.99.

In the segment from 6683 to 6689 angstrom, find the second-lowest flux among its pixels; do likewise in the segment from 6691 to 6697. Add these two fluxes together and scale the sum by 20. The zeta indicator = 1787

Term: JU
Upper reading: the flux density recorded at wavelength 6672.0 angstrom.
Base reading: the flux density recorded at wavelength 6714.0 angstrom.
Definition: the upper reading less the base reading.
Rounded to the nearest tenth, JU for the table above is 1.5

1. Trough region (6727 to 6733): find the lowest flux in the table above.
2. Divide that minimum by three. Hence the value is 14.4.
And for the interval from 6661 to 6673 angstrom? 14.4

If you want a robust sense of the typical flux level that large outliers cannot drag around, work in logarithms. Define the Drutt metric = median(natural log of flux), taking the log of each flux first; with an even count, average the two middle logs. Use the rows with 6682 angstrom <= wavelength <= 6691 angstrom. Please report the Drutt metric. 3.786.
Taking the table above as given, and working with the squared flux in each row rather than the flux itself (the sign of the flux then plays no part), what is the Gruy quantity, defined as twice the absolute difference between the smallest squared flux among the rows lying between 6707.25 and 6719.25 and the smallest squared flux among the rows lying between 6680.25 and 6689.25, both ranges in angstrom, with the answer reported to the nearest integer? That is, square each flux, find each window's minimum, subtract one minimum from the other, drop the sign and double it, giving 450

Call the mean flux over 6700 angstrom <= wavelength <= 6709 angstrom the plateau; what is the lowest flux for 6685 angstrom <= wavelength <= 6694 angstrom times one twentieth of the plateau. 97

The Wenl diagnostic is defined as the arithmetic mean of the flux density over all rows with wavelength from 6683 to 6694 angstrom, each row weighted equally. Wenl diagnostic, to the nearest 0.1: 44.5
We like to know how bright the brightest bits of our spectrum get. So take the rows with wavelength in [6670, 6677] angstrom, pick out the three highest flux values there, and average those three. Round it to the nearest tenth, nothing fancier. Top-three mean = 45.6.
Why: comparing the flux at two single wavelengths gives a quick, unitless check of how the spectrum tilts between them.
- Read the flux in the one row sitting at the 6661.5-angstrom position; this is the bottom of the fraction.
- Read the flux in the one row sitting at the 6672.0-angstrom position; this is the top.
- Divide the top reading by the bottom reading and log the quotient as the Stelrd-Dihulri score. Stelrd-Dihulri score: 1.03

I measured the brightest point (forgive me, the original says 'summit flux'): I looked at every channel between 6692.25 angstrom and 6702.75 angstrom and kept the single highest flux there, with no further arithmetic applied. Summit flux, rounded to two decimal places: 45.86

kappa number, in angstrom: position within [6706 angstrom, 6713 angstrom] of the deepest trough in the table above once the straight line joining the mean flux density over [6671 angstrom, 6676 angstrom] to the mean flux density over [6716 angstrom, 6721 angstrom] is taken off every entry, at 6711.0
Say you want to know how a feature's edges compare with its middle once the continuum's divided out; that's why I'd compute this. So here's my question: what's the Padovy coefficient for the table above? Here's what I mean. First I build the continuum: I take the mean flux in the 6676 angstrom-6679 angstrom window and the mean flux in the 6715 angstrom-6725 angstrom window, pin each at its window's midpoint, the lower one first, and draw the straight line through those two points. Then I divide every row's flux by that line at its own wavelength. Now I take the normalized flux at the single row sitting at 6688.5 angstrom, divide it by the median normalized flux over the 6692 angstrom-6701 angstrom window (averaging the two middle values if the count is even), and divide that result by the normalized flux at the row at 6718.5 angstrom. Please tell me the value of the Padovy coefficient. 1.00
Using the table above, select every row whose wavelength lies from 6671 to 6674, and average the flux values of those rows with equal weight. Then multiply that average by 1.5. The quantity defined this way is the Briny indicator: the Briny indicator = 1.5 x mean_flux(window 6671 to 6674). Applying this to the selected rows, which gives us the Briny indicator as 68.1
